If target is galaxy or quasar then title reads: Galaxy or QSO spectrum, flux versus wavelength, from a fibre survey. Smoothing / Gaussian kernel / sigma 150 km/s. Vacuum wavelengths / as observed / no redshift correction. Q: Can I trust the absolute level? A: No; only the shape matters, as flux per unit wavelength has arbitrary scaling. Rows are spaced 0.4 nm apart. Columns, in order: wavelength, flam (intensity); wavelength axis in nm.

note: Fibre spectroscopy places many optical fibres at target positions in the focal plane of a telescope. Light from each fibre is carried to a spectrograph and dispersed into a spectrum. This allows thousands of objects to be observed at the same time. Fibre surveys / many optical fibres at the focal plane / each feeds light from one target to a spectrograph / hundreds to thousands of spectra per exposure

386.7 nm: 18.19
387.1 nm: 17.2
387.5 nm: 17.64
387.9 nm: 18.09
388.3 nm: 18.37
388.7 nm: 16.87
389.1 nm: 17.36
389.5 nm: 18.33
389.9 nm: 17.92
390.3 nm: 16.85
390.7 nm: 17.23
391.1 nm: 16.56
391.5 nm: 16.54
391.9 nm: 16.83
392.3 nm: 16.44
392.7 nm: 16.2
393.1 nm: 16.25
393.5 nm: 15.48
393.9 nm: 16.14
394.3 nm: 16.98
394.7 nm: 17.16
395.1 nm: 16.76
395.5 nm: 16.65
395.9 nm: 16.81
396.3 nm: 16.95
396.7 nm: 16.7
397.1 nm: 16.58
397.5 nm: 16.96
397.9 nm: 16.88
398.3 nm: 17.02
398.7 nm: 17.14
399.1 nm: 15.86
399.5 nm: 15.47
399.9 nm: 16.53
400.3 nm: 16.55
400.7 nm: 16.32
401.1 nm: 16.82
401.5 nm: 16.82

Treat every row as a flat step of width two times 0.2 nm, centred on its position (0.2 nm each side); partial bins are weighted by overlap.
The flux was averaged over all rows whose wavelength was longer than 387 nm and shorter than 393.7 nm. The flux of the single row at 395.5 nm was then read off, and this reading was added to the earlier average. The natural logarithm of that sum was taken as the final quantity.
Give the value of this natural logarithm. 3.52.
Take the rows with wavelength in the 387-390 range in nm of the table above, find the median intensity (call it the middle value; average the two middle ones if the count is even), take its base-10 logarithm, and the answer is 1.25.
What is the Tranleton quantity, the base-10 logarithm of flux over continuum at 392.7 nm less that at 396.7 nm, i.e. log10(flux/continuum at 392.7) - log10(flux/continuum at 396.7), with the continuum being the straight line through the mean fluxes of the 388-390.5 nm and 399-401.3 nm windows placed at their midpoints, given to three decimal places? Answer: -0.026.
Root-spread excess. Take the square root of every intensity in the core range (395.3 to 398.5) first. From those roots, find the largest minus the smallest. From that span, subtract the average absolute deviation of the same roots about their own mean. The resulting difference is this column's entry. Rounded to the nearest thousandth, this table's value 0.037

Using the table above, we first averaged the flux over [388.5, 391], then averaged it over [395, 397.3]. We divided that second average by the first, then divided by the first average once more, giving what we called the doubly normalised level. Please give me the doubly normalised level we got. 0.055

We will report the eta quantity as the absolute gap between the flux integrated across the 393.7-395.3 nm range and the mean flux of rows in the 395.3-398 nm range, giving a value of 10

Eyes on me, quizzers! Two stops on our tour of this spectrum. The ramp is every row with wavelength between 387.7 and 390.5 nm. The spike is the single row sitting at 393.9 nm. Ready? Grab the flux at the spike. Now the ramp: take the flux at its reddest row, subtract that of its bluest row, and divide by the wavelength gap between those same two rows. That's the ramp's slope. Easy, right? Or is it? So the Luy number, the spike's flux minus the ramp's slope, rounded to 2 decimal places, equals 16.66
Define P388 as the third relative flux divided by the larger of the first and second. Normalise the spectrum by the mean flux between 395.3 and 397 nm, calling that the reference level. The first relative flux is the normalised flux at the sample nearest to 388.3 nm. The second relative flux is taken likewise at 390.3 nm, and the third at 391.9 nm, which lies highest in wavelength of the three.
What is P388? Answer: 0.916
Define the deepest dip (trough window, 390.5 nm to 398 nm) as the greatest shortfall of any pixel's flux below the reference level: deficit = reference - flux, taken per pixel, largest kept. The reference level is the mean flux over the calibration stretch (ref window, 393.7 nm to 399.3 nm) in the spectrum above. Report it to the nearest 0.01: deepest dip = 1.28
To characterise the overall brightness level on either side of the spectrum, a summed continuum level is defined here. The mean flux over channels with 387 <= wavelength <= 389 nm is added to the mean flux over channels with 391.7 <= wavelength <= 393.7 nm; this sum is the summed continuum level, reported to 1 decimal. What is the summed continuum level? 33.9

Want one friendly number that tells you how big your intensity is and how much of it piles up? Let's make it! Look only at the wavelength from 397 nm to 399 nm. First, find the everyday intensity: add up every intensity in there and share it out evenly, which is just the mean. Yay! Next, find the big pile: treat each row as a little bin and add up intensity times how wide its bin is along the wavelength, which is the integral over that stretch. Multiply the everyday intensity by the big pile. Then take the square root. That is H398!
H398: 23.9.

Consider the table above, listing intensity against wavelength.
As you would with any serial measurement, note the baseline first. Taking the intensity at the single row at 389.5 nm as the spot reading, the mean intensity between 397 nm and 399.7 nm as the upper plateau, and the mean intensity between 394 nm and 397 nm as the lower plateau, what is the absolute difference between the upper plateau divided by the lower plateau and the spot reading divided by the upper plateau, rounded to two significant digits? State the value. 0.12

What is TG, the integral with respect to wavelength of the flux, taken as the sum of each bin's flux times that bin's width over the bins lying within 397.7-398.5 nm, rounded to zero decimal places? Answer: 14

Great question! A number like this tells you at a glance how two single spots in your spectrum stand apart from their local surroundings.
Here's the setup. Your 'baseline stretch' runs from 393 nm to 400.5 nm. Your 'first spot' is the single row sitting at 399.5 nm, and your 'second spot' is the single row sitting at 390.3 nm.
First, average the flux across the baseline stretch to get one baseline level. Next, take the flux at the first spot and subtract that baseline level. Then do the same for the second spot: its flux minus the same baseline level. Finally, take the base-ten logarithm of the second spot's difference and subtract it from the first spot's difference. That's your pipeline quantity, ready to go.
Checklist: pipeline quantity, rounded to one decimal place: -0.5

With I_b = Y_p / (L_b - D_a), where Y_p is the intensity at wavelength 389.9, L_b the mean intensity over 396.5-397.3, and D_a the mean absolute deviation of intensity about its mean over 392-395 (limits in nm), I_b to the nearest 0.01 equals 1.10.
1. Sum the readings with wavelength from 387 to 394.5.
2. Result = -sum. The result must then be -323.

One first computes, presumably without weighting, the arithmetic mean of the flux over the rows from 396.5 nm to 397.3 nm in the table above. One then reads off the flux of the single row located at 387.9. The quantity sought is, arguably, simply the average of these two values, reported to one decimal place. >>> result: 17.4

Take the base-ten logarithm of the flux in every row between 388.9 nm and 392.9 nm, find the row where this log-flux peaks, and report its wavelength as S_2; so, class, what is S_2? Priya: 389.5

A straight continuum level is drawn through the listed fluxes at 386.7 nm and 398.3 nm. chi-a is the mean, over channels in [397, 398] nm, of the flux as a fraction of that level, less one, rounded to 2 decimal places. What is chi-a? -0.02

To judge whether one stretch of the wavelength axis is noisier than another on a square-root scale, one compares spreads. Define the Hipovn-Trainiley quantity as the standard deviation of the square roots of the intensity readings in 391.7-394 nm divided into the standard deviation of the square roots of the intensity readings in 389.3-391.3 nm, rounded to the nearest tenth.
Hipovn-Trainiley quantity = 1.6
